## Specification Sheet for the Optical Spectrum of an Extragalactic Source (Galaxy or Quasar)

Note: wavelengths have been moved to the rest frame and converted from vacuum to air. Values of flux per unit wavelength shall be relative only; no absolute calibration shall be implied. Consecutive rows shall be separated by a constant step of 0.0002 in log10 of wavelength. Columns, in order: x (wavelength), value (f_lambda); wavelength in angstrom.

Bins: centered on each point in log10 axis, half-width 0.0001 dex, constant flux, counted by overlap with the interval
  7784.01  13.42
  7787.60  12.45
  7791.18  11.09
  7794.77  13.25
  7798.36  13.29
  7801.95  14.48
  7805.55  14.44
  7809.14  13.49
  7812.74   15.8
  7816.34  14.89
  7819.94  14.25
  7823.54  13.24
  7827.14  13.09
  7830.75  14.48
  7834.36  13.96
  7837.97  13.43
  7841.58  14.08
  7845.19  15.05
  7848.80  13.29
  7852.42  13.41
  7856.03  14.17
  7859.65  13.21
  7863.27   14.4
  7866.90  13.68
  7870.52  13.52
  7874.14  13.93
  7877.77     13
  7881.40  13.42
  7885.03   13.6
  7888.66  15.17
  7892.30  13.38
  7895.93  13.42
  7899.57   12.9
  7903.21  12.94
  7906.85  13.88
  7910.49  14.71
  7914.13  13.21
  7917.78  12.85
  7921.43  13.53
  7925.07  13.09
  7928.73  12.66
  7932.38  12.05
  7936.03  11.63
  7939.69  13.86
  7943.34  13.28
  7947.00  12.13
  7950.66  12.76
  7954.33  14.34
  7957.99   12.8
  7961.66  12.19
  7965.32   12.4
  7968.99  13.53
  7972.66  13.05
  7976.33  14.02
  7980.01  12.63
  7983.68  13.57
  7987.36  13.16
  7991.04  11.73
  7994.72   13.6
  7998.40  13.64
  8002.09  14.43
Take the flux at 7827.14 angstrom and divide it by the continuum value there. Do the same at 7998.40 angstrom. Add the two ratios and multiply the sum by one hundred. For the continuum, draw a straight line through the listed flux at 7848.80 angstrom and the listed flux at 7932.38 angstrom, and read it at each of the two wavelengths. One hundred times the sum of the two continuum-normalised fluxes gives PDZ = 219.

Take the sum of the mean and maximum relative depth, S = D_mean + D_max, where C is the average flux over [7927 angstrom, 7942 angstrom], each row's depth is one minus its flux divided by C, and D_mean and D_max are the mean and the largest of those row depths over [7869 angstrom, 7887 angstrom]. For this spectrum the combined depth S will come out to -0.11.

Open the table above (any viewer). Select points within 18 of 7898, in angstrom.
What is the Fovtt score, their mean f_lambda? 13.66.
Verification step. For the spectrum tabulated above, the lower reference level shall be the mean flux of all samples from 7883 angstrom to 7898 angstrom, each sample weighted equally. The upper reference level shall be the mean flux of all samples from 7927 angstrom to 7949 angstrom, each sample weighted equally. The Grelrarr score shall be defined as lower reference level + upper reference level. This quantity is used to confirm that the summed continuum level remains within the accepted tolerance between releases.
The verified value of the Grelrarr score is 26.5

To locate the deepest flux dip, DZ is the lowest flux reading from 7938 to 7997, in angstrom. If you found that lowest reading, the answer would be 11.73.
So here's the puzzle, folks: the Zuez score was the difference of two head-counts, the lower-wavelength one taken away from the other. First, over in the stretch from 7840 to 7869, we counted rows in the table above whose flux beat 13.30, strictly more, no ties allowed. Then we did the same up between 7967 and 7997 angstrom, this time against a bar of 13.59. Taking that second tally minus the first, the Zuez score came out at -4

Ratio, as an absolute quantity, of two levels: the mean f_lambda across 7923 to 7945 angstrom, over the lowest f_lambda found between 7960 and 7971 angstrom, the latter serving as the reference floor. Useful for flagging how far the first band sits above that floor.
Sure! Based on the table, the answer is 1.05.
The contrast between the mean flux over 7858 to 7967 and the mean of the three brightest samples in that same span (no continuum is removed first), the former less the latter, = -1.50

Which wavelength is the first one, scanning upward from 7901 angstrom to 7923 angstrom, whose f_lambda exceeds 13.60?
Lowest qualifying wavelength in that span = 7906.85 angstrom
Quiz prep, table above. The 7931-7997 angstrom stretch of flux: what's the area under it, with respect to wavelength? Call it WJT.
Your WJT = 854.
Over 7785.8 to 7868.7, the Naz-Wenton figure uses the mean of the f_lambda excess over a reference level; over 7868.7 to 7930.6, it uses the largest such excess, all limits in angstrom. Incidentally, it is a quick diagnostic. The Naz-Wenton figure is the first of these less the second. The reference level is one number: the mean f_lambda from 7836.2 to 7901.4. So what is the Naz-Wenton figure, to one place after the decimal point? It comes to -1.4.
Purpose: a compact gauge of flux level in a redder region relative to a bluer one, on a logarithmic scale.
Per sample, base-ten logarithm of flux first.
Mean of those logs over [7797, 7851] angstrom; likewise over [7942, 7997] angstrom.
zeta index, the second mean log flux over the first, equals 0.970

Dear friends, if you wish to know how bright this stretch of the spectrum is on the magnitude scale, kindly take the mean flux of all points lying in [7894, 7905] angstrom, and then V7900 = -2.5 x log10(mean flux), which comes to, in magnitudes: -2.79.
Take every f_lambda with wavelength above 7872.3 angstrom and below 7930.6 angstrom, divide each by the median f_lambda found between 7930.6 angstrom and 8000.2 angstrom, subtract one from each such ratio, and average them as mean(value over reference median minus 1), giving 0.033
